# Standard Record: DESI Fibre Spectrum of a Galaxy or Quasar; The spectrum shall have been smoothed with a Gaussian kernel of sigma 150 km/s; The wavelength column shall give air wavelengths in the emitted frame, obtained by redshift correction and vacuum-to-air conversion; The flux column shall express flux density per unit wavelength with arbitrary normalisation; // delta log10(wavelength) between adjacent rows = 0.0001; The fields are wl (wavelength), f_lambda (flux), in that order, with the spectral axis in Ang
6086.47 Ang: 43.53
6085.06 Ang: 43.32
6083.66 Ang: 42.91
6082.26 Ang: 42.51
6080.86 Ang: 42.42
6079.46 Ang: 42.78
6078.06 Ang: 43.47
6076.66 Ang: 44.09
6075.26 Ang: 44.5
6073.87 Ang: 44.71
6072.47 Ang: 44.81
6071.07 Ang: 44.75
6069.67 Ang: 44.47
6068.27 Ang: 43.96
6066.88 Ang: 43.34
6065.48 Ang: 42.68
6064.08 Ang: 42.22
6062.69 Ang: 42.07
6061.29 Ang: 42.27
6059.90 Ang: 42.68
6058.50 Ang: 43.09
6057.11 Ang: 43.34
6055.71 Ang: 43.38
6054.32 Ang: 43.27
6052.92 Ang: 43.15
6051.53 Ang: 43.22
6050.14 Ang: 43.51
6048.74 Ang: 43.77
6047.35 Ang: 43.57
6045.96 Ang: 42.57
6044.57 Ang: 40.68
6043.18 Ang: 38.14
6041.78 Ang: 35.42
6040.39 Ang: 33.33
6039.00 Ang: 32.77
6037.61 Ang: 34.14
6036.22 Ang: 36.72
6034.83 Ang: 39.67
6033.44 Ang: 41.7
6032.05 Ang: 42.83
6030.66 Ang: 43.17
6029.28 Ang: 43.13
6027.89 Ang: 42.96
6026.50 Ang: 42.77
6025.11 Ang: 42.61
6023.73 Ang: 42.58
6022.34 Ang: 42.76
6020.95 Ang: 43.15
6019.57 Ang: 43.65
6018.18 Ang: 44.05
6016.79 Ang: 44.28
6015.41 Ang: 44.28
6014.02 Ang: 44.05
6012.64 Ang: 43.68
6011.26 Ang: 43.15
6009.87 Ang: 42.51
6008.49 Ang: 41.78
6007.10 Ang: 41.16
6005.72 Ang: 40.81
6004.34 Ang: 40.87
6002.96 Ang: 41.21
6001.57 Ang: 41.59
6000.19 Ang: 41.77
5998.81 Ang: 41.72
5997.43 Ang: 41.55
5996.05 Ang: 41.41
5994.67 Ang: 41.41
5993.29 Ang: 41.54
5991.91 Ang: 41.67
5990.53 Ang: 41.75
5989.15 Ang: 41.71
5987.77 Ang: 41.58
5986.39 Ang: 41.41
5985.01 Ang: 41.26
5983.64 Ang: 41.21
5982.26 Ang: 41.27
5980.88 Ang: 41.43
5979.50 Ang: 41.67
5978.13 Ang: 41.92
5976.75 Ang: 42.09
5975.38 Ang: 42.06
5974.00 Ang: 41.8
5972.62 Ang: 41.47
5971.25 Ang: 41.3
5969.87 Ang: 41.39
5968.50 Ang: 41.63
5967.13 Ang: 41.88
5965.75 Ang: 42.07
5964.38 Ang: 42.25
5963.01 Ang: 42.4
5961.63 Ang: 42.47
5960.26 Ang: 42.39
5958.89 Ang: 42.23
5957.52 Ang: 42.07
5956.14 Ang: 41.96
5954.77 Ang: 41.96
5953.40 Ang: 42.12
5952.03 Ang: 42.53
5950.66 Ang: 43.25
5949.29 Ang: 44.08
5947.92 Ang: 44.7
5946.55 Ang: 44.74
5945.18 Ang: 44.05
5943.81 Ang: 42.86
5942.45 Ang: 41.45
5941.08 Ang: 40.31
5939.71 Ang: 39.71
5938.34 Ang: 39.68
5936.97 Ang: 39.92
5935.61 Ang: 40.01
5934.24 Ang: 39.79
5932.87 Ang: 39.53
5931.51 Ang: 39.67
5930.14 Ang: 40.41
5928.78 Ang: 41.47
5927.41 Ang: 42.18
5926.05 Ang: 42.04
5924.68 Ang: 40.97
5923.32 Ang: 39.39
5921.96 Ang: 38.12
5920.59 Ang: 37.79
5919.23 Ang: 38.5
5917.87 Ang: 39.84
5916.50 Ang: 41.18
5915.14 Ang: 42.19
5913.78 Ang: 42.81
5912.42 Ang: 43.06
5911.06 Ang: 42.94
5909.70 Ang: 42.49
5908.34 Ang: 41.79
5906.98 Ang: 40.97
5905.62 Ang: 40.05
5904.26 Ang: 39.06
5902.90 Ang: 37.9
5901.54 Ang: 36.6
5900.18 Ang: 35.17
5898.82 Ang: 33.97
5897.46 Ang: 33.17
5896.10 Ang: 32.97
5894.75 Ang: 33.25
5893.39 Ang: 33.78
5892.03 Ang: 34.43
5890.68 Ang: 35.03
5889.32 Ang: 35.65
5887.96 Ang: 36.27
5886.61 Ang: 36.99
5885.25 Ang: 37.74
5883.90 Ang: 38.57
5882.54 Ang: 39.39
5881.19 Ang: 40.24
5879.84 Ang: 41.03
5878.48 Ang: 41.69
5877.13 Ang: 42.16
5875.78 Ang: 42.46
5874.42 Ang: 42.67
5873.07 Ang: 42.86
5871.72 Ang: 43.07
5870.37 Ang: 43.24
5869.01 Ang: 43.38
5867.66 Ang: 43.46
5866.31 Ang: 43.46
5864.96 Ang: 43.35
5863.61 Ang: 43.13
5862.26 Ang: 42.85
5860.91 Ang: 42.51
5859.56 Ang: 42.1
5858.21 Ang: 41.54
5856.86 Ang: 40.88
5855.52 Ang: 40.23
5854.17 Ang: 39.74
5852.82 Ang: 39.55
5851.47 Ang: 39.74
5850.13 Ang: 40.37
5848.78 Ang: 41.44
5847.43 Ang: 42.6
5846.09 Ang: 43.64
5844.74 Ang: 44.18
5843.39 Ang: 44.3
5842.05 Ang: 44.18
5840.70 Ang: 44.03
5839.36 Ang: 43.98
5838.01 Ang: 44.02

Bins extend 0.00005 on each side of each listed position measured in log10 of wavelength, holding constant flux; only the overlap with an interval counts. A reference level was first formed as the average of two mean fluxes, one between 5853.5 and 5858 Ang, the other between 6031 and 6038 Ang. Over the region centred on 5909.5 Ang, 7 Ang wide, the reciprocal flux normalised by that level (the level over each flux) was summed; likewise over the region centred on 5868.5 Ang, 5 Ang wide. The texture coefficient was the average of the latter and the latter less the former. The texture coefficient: 1.3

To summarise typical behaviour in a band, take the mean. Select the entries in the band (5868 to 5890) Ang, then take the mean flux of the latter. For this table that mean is 40.5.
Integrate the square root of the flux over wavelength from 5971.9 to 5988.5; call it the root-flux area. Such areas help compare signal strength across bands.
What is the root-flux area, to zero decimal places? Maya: 107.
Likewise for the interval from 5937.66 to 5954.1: 107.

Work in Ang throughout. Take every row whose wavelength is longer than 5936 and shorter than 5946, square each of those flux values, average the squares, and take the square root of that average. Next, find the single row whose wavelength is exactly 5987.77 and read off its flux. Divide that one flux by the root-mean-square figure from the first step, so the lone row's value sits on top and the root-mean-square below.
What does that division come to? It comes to 1.01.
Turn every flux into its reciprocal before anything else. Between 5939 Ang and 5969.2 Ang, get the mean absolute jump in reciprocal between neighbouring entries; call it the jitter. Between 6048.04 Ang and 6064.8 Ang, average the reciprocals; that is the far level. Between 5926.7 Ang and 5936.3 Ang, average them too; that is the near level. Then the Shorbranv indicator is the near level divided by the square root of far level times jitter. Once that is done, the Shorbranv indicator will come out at 10.4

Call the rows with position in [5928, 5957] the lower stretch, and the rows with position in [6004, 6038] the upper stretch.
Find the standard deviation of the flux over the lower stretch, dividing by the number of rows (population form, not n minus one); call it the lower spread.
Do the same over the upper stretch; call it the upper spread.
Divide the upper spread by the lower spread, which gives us 1.3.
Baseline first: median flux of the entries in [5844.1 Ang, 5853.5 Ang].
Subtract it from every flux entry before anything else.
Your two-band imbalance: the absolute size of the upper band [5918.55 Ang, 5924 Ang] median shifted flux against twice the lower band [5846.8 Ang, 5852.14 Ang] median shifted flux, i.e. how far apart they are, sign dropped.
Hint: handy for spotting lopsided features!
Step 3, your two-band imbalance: 2.1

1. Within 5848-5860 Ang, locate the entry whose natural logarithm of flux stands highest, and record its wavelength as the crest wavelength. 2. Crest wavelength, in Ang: 5859.56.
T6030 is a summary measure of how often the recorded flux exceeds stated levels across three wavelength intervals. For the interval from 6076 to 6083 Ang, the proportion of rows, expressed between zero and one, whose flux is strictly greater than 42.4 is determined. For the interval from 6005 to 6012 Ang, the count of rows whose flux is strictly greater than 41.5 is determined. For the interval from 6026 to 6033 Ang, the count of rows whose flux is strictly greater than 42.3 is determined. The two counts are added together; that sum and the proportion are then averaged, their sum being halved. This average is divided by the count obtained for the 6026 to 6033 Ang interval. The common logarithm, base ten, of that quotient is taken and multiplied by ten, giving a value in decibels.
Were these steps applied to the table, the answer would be -0.5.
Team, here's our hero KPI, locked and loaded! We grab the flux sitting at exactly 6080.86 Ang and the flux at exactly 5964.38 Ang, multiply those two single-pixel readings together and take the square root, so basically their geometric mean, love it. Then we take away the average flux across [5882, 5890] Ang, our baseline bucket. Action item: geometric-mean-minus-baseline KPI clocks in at 5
